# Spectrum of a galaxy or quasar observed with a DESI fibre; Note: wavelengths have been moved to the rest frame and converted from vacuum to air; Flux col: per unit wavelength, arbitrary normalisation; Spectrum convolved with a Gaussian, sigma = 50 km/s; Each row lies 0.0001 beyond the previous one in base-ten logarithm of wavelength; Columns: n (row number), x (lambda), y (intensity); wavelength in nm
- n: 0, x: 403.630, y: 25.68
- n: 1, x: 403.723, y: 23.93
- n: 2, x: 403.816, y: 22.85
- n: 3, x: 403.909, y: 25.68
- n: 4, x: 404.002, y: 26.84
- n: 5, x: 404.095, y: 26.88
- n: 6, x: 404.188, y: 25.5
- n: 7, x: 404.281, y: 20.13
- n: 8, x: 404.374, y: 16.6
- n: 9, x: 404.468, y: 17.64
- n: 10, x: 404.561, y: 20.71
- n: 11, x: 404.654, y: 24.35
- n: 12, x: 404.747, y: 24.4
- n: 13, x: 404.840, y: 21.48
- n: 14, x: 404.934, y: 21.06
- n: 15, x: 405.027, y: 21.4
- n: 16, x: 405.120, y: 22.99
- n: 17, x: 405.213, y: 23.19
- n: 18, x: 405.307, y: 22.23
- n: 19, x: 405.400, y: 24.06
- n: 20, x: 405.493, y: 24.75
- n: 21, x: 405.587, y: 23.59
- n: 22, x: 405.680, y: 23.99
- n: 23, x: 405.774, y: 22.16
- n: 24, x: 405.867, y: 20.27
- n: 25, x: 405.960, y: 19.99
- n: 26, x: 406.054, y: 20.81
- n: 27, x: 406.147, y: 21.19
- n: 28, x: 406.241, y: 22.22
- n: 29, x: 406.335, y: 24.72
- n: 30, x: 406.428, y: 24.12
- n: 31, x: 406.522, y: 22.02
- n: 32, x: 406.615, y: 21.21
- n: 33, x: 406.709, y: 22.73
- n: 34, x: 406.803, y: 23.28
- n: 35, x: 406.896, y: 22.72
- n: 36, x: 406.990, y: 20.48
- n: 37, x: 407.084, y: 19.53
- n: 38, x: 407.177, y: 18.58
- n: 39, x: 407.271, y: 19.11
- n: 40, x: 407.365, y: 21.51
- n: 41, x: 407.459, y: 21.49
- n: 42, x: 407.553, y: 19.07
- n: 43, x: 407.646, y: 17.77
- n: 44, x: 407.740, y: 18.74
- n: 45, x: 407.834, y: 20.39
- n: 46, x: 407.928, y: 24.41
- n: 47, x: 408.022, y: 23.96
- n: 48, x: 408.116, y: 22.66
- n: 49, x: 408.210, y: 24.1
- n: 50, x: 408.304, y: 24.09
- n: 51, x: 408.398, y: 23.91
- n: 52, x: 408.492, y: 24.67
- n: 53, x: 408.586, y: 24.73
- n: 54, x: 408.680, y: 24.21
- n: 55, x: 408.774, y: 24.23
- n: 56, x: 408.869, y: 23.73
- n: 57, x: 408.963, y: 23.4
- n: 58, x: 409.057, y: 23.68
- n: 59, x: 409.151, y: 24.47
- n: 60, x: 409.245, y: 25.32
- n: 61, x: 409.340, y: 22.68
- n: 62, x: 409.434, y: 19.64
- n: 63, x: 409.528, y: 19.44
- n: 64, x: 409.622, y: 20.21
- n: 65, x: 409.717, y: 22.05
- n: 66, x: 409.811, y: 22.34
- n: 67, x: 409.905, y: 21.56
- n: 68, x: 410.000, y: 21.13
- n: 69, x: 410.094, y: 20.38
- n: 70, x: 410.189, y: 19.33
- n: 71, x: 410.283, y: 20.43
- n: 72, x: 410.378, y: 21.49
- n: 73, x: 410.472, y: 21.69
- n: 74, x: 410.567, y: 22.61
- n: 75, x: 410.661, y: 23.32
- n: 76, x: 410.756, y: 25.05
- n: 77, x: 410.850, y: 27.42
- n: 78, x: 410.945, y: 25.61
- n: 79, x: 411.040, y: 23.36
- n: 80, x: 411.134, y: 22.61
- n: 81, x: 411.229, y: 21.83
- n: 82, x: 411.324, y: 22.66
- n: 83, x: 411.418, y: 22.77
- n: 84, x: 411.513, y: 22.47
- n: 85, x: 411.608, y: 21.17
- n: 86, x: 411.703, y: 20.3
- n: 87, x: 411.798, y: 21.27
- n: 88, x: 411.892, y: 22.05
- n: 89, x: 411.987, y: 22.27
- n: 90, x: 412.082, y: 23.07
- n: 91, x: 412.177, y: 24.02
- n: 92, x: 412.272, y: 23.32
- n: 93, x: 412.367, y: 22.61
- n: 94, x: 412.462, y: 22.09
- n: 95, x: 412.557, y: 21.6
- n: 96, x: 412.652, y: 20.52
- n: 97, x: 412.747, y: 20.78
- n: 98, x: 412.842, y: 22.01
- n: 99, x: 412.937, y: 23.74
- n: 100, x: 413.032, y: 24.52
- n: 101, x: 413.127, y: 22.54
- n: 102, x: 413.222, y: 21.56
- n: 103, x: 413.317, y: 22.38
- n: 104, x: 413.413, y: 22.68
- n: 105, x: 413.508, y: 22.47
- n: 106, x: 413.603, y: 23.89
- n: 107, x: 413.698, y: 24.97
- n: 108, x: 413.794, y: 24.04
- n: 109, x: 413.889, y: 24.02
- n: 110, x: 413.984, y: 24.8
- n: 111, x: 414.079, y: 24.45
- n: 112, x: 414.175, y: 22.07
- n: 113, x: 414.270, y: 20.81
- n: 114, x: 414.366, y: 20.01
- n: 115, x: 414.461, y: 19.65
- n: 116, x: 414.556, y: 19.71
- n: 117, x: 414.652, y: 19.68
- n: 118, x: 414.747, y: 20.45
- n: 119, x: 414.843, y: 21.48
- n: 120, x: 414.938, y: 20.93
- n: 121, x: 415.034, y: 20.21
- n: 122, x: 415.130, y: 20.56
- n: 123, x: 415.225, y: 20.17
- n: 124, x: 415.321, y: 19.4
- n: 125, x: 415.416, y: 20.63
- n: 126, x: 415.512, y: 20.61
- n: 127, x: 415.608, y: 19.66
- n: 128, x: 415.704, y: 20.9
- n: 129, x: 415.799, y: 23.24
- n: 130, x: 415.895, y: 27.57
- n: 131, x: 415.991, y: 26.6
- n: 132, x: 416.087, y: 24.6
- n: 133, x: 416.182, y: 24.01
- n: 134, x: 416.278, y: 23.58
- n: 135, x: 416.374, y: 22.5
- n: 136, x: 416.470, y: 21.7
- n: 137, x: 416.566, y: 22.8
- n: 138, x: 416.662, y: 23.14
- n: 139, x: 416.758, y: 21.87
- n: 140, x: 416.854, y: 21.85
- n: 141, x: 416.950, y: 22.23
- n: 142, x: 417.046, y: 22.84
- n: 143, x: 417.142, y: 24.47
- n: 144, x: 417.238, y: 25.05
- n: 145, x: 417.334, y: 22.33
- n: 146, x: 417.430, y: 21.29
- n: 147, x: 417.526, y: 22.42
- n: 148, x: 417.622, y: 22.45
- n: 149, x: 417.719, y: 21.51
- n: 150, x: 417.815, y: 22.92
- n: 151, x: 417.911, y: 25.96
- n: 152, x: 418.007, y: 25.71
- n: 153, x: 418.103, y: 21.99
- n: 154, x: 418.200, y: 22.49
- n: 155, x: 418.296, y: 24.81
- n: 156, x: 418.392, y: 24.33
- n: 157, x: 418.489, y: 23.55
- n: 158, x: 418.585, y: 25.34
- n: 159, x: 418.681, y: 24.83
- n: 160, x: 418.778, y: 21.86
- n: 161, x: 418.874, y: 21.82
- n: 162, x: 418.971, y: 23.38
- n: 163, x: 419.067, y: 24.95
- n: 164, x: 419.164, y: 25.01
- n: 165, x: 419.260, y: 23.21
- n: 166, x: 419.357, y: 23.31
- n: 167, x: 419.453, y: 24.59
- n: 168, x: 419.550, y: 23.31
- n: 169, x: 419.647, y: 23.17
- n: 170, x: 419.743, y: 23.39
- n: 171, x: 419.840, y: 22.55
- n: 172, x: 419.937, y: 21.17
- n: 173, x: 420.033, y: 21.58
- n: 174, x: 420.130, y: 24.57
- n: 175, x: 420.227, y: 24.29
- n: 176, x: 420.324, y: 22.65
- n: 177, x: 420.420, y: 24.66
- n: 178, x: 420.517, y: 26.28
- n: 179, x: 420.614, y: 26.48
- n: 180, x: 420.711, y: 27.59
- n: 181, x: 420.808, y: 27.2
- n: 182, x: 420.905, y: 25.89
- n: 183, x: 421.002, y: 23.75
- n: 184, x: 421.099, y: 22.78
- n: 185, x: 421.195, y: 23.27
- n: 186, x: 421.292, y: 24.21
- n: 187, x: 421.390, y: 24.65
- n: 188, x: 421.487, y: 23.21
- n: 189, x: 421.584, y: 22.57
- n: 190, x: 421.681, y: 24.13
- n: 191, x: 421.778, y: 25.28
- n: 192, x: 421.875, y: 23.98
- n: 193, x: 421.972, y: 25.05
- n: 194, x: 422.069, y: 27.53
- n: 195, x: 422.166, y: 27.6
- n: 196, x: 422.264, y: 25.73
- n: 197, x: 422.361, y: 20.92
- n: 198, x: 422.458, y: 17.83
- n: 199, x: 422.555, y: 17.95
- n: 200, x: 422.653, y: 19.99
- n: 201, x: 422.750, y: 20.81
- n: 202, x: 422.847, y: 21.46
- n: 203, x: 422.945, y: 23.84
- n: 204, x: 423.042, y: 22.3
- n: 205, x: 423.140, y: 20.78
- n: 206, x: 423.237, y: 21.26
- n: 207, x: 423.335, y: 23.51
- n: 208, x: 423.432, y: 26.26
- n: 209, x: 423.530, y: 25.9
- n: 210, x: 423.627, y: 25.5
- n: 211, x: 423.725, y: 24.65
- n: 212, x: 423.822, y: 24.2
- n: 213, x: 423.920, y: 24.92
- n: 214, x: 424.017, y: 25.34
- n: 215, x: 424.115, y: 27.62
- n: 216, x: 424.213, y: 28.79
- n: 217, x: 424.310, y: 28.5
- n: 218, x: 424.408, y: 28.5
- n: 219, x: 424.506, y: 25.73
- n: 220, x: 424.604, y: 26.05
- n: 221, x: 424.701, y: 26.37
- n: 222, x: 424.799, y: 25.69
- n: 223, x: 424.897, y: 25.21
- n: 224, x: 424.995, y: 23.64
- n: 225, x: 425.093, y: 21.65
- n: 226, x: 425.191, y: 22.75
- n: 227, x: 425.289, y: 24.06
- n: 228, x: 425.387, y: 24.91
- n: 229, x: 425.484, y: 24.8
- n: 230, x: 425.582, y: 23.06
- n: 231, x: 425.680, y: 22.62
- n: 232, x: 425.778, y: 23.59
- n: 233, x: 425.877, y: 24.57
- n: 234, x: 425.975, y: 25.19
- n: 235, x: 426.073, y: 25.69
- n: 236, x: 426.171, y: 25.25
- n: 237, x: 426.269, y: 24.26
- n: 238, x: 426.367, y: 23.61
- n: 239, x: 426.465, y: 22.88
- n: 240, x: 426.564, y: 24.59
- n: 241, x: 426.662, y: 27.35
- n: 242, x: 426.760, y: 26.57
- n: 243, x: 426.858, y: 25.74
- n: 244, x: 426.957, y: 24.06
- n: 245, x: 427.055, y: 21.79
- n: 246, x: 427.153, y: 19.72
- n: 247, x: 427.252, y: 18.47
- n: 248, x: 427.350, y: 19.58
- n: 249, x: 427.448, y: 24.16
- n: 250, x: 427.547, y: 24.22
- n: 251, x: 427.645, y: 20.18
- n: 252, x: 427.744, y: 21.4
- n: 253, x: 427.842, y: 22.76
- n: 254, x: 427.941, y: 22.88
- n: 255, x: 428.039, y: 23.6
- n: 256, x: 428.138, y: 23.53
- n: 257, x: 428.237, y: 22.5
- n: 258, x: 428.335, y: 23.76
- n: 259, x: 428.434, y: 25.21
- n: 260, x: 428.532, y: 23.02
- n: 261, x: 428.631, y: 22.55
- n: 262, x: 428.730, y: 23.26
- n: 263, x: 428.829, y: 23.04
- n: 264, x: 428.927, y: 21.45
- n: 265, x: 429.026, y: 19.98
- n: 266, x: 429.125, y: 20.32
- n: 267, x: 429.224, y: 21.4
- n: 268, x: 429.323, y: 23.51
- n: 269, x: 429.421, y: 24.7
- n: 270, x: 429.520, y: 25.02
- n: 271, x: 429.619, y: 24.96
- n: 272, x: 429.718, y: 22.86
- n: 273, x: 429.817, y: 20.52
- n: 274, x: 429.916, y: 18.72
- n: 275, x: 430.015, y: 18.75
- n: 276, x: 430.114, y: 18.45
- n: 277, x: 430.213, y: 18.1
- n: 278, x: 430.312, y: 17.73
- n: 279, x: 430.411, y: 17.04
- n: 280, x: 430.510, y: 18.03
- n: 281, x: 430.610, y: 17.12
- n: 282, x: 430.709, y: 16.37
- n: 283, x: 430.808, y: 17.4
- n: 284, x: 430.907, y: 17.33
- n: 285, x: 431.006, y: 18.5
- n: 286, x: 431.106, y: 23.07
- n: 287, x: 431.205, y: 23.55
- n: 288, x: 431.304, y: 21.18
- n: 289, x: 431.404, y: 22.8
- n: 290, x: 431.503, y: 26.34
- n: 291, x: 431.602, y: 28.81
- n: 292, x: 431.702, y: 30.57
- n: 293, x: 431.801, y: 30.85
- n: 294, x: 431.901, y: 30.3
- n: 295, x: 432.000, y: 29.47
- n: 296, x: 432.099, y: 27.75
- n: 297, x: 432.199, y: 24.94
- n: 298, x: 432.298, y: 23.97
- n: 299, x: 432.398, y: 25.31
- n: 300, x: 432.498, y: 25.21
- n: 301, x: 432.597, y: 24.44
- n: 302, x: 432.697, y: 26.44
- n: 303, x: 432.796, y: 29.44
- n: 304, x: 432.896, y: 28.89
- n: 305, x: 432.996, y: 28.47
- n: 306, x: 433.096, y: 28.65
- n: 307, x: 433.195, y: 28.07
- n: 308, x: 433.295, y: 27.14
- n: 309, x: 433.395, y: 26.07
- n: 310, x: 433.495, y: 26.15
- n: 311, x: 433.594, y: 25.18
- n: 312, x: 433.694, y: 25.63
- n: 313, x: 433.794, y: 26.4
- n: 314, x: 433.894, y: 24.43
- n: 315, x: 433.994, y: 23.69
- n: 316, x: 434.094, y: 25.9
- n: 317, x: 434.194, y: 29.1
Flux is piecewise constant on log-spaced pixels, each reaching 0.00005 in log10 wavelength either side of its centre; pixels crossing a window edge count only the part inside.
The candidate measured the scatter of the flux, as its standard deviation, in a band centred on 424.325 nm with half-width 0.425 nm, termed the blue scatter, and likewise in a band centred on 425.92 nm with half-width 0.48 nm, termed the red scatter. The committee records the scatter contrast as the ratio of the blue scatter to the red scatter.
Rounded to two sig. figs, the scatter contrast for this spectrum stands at 1.5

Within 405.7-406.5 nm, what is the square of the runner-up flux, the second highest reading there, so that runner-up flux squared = 582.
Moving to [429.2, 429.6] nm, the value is 610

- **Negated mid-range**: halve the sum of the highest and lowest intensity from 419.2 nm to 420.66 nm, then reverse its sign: -23.8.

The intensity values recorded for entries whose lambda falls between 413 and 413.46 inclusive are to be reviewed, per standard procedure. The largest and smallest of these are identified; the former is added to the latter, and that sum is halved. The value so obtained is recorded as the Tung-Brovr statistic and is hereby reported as 23.0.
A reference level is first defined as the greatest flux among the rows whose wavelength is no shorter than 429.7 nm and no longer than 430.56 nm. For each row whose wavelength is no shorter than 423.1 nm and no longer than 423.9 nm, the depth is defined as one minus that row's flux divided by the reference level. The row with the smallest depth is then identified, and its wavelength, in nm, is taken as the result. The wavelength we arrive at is 423.432 nm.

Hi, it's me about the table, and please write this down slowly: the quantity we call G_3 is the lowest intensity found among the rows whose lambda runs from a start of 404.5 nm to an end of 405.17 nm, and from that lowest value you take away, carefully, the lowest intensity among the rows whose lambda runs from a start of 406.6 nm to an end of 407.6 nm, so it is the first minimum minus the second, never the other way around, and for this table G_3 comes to 2.1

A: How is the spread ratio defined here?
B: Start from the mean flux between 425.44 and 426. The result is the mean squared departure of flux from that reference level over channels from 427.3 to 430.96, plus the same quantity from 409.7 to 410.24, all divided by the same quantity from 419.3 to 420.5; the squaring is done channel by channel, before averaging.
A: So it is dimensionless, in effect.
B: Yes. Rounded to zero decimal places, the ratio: 14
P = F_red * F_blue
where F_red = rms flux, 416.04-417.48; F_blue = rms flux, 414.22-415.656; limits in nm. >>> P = 466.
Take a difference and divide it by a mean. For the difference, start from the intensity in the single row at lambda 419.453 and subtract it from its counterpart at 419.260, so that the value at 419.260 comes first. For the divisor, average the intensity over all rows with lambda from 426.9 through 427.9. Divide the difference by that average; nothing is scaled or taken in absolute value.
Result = -0.06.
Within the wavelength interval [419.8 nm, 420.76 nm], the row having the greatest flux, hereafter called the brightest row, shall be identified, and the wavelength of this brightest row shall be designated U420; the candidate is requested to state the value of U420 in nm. 420.711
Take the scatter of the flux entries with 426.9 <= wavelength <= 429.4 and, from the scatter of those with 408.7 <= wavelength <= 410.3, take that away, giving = 0.2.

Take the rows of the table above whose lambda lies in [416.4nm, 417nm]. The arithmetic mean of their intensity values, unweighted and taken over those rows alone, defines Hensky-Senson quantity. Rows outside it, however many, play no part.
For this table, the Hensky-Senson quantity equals 22.3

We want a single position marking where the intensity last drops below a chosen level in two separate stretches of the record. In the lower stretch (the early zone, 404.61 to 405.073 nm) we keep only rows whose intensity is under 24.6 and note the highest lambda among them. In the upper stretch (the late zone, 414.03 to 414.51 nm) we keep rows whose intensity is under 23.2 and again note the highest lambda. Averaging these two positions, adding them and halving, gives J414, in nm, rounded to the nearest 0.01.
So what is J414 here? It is 409.74 nm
